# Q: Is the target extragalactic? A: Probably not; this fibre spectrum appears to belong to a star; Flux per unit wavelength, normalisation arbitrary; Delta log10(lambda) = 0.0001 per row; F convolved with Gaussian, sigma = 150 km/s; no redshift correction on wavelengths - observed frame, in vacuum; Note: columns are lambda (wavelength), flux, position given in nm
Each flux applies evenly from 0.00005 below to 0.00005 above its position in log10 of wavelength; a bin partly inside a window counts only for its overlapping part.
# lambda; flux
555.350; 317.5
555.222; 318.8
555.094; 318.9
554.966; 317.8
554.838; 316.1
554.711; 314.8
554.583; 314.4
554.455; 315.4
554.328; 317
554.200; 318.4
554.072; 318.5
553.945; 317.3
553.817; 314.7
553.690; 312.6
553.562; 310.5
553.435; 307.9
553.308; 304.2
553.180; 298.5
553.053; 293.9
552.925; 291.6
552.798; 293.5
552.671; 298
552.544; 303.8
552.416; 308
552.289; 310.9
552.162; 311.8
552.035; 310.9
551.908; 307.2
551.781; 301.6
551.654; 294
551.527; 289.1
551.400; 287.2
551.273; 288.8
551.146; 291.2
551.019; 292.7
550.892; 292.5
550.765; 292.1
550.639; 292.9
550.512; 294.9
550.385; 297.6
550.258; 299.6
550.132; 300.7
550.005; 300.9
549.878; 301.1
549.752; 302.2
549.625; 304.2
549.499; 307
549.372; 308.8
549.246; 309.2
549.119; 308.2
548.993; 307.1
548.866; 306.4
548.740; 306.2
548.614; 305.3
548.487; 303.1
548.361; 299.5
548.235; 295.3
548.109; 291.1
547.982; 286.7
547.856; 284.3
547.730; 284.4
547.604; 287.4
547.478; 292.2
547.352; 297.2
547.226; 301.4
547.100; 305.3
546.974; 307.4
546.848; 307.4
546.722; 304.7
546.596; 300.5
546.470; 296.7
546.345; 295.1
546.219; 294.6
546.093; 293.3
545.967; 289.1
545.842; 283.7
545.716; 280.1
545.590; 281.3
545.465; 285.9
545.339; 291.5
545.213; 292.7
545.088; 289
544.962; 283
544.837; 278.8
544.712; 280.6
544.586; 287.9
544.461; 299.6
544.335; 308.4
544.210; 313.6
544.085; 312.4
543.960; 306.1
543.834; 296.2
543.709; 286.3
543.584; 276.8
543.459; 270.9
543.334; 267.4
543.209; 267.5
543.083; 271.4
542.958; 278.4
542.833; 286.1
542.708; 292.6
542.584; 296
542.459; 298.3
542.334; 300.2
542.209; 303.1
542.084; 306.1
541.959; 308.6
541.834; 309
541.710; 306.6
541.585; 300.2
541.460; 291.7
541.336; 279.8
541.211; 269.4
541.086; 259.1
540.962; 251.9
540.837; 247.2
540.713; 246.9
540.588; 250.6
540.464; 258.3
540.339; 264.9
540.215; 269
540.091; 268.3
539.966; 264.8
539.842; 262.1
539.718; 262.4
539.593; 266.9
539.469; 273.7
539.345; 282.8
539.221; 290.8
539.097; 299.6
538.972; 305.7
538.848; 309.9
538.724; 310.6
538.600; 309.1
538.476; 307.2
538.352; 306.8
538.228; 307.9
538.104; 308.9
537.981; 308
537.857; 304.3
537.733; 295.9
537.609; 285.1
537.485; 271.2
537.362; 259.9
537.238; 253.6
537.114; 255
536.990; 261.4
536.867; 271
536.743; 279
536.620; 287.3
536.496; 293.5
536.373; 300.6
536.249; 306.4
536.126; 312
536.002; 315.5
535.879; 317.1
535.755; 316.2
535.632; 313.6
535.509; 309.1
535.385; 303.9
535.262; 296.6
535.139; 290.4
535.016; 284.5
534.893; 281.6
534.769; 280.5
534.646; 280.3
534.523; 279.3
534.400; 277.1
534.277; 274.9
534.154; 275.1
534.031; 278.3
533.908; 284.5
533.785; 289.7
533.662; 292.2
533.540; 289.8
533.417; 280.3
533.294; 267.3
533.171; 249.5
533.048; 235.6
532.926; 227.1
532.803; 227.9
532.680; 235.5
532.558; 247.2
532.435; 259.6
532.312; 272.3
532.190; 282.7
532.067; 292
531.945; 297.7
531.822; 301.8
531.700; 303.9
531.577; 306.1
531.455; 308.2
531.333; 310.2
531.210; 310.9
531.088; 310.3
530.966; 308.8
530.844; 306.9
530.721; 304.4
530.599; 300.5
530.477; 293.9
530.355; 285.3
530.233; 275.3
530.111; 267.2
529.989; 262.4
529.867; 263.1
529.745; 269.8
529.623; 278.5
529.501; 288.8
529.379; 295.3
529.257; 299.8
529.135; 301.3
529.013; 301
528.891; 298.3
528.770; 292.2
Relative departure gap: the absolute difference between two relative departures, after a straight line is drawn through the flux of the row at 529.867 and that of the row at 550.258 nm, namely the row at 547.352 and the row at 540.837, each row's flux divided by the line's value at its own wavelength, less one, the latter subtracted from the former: 0.135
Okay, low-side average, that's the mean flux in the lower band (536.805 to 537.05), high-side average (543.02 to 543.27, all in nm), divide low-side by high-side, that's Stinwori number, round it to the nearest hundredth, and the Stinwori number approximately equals 0.99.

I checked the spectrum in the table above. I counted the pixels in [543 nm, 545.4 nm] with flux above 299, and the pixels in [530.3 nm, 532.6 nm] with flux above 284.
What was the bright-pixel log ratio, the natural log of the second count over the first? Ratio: 1.1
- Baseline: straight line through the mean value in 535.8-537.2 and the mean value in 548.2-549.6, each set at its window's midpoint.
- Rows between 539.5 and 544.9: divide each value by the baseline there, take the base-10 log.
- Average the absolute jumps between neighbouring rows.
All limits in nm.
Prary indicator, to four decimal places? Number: 0.0080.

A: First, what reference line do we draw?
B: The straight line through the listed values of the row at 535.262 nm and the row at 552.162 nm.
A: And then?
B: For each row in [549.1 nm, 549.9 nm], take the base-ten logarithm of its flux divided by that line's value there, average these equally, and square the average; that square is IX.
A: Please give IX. 0.0000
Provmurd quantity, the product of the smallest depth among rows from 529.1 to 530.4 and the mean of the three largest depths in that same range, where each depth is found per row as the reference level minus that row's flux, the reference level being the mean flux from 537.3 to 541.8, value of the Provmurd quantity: -343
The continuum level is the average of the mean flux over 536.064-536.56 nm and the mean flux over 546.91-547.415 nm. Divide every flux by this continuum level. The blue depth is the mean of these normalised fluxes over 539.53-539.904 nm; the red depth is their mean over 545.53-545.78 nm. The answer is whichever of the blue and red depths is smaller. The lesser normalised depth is 0.871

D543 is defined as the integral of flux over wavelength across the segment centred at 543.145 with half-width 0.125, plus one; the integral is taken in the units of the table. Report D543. 68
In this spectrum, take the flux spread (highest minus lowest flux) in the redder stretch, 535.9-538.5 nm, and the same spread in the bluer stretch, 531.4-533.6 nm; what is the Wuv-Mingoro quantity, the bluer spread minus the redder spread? 19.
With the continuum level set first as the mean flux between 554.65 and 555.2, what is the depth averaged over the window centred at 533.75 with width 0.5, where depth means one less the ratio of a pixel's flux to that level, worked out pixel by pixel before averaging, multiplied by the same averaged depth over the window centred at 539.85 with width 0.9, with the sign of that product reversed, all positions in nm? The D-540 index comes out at -0.014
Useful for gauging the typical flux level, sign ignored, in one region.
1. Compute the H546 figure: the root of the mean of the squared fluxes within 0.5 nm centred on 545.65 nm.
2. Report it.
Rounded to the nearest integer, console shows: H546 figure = 283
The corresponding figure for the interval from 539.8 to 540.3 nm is 266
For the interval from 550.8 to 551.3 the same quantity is 291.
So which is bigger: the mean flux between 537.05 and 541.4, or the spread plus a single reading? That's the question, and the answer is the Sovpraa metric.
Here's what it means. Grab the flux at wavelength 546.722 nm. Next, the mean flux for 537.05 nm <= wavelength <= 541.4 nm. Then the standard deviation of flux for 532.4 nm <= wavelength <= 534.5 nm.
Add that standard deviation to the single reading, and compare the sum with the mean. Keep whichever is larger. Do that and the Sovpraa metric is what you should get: 327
